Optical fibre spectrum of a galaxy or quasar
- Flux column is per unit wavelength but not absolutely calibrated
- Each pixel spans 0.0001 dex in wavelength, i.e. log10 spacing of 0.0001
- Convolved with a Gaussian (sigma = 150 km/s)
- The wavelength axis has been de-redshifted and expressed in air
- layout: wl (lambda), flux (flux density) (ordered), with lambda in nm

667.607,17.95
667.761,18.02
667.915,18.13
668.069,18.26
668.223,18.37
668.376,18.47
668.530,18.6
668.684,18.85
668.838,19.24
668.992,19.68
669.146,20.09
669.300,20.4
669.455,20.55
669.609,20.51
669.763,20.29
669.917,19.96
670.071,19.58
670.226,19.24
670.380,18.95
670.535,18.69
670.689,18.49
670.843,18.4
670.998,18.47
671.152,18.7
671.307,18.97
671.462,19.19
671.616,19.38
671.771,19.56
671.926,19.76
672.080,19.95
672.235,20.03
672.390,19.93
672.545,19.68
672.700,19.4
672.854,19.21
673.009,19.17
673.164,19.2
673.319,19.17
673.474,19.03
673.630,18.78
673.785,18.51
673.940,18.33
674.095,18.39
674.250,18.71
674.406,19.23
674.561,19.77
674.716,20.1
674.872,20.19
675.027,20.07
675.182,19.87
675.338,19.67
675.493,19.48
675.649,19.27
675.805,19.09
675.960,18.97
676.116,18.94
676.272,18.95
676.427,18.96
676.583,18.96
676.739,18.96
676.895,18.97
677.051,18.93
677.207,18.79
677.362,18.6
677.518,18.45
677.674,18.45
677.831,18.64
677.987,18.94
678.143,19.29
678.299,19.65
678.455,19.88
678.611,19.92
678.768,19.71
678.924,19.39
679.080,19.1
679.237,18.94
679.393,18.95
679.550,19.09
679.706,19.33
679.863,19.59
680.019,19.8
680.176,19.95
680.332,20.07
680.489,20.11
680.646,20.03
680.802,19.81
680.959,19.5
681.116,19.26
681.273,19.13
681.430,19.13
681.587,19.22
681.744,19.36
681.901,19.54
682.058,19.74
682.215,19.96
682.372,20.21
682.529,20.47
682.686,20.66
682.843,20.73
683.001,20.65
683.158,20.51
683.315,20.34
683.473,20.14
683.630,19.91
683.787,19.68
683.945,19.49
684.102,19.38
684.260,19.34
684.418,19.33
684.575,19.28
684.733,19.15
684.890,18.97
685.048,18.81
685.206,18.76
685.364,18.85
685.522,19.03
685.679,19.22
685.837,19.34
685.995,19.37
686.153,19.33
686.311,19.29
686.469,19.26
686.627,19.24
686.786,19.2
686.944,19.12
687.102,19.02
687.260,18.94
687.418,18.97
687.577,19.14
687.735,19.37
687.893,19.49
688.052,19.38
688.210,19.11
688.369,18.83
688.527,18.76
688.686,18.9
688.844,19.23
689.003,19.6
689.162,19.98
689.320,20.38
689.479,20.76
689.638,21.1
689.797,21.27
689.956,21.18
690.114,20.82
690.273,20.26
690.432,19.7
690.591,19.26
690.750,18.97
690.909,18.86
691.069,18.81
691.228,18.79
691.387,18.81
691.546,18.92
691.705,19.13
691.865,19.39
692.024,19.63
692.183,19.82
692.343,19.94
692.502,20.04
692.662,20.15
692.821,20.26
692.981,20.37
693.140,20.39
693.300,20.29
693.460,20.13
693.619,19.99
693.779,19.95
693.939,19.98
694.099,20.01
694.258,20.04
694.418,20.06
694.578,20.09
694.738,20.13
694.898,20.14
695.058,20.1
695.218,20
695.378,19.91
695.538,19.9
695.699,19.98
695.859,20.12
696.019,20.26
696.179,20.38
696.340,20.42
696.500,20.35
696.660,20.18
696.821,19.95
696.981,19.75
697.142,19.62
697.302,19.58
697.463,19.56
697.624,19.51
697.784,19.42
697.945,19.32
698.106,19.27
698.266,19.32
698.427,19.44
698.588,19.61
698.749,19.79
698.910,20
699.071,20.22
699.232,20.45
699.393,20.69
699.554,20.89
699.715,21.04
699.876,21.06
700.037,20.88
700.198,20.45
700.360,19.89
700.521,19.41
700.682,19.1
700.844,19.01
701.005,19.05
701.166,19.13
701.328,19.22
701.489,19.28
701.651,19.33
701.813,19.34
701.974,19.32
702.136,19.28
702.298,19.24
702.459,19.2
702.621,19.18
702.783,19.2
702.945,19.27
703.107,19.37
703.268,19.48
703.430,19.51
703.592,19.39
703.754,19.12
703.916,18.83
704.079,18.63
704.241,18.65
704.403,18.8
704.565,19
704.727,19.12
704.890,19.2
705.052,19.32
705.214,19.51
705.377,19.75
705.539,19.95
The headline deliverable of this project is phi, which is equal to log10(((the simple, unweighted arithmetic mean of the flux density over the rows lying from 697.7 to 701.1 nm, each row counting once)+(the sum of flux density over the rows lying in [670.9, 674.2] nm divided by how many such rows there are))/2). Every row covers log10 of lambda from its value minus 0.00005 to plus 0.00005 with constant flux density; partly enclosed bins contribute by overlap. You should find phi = 1.29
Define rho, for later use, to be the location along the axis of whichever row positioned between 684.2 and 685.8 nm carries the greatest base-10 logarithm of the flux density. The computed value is 684.260 nm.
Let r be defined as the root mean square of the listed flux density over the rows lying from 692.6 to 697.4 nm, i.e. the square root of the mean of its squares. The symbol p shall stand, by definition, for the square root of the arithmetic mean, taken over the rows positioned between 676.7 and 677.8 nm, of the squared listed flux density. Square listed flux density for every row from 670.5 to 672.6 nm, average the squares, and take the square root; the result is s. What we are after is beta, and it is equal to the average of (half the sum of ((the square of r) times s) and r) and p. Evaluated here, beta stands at 1954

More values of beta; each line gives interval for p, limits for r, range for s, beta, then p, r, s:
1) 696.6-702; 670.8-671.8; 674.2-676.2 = 1766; 19.8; 19.0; 19.5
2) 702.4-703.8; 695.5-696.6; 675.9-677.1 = 1949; 19.3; 20.2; 19.0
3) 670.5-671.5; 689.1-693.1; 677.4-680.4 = 1924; 18.7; 19.9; 19.3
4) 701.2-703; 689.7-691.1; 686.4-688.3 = 1919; 19.3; 19.9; 19.2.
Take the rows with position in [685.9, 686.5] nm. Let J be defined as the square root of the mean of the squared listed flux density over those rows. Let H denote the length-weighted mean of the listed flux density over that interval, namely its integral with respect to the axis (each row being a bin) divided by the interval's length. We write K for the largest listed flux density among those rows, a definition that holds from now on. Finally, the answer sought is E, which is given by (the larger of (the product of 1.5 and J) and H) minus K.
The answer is 9.6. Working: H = 19.3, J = 19.3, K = 19.37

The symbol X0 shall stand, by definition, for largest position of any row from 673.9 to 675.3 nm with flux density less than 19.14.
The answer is 674.250 nm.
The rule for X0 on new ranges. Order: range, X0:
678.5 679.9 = 679.550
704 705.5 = 704.727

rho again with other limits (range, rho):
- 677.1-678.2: 678.143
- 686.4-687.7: 686.469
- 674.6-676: 674.872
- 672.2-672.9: 672.235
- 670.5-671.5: 671.462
